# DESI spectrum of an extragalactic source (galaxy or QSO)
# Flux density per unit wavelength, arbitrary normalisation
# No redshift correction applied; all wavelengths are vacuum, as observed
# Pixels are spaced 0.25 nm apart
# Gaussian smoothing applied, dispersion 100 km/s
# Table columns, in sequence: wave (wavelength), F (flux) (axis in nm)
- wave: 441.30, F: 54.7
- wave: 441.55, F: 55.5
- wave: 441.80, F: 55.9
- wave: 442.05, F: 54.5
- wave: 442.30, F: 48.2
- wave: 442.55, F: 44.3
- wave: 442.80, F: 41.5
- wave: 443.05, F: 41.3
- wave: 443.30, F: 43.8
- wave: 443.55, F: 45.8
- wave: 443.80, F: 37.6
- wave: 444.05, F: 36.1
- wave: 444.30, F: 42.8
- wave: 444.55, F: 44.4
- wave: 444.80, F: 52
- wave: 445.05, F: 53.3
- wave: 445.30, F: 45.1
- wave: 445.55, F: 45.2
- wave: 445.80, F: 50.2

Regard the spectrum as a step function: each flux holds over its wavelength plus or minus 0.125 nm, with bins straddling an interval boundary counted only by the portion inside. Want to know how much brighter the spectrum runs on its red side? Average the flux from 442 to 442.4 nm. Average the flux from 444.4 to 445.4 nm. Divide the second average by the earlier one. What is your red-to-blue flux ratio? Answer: 0.95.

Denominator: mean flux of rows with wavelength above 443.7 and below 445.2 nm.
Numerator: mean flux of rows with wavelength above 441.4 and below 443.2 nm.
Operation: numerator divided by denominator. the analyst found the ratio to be 1.10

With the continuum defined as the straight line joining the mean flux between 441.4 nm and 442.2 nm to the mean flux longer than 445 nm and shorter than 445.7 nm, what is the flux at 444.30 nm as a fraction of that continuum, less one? -0.14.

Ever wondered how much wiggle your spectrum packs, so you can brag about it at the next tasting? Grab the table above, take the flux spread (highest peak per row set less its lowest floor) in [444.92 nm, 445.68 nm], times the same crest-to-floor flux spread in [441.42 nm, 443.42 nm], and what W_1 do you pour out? 120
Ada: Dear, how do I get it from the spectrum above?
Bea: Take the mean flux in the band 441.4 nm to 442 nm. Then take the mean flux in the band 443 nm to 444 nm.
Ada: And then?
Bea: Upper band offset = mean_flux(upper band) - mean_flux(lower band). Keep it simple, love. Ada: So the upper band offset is -14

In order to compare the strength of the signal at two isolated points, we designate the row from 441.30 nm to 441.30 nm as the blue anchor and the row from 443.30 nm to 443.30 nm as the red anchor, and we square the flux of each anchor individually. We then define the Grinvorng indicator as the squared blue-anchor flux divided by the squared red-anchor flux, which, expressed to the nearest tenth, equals 1.6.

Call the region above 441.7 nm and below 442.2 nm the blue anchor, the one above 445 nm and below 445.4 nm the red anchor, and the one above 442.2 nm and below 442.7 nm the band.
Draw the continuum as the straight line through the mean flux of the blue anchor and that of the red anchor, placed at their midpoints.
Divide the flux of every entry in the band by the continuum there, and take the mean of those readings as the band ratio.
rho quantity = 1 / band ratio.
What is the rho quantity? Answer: 1.17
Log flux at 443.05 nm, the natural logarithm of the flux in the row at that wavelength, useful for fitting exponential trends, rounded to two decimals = 3.72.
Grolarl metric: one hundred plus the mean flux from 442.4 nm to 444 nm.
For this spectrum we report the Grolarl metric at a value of 142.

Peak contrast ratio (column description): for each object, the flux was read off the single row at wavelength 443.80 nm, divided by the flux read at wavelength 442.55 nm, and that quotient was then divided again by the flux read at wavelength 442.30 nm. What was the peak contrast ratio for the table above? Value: 0.0176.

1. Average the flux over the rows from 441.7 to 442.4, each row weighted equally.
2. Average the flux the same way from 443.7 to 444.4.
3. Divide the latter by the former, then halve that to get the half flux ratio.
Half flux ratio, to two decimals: 0.37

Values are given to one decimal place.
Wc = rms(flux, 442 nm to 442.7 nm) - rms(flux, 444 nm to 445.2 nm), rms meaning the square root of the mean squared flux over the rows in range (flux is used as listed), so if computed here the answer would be 3.0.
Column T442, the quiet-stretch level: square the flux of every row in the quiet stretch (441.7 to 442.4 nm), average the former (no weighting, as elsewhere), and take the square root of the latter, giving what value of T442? 53.0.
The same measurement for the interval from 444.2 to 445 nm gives 46.6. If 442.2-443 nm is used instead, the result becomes 44.8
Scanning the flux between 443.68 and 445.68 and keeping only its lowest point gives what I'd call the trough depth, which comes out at 36.1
